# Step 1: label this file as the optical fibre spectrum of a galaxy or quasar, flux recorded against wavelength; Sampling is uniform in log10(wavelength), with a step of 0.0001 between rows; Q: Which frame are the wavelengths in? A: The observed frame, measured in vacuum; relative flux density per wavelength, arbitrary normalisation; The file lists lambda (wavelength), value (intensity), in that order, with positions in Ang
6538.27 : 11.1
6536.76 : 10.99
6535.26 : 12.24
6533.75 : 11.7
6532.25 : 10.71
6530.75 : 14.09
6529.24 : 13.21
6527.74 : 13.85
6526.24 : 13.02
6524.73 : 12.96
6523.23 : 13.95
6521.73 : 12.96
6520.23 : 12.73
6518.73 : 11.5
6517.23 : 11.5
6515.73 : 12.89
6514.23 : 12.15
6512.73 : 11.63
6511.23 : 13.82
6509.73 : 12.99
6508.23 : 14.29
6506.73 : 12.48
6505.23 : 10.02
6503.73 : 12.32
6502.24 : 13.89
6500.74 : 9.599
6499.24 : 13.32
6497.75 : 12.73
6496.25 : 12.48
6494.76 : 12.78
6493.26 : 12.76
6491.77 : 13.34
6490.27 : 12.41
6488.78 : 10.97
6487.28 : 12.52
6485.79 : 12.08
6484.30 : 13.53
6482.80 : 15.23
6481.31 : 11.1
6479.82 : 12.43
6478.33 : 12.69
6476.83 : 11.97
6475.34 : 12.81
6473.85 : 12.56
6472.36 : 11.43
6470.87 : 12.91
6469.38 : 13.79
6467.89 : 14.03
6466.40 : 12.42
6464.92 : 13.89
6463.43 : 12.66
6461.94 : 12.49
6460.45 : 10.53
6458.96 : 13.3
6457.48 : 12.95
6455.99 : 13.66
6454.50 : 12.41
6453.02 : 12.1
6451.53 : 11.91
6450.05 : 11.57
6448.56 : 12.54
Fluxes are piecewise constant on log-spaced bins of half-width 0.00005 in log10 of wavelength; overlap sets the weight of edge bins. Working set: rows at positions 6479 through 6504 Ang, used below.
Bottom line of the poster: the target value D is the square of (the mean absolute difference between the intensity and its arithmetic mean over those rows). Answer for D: 0.70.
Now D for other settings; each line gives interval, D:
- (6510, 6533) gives 0.68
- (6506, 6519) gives 0.66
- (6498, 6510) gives 1.66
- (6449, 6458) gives 0.34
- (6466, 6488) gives 0.58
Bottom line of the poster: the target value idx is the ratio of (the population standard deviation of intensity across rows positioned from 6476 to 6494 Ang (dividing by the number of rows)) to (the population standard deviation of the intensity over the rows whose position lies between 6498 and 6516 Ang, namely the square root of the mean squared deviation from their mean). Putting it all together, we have 0.77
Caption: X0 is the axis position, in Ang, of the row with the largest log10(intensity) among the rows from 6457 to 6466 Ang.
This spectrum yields 6464.92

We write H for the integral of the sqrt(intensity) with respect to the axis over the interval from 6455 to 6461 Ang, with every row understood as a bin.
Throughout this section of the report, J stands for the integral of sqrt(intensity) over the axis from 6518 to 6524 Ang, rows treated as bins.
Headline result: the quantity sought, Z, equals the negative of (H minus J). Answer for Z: 0.1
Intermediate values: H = 21.3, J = 21.5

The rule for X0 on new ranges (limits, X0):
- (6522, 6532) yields 6530.75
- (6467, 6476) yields 6467.89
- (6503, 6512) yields 6508.23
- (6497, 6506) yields 6502.24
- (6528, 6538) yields 6530.75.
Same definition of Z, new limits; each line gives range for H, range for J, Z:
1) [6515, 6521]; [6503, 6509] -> 0.0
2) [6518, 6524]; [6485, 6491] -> -0.7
